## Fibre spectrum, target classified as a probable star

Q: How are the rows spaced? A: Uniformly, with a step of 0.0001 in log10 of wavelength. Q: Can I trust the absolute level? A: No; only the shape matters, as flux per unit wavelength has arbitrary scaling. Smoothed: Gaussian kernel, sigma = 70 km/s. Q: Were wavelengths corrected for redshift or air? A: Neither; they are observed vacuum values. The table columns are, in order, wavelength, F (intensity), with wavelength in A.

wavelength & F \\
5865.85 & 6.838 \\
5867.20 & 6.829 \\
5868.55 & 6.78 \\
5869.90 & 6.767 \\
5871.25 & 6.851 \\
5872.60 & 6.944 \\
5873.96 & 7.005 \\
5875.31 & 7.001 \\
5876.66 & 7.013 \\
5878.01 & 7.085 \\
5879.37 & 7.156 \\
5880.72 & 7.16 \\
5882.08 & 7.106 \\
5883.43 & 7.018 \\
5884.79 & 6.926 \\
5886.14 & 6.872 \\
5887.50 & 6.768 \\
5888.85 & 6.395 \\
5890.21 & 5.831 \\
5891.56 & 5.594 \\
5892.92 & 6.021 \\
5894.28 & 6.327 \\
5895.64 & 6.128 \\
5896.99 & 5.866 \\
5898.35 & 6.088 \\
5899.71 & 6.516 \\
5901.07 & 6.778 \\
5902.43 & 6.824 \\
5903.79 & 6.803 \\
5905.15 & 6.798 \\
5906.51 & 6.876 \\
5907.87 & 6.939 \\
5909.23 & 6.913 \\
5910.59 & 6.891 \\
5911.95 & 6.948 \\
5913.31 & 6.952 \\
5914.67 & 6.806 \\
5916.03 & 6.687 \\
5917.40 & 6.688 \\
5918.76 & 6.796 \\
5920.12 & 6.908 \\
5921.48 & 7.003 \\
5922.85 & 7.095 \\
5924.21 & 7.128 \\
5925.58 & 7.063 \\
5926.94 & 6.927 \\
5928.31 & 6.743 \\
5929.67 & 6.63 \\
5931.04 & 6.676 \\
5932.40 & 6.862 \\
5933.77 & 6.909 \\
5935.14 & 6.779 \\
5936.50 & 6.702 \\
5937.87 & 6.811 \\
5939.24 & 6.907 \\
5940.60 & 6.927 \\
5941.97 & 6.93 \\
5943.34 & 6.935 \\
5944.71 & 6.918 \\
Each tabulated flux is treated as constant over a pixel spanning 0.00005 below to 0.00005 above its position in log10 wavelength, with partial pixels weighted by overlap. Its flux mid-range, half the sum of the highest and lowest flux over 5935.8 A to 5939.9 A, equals 6.8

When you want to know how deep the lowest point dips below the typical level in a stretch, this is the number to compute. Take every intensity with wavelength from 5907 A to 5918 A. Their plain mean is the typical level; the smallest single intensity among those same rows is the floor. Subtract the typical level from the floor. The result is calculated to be -0.17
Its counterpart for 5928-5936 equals -0.14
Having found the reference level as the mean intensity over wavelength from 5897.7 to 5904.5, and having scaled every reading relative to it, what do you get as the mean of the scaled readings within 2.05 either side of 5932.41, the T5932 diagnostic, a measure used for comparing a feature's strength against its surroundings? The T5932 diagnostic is 1.03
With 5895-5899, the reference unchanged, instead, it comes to 0.91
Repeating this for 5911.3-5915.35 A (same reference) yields 1.05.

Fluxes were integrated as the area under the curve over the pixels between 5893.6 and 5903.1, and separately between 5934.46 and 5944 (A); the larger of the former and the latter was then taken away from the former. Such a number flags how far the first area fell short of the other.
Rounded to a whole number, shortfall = -5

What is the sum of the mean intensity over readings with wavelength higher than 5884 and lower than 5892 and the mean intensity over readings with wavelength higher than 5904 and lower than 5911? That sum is 13.3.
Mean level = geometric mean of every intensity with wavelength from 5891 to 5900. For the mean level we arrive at 6.07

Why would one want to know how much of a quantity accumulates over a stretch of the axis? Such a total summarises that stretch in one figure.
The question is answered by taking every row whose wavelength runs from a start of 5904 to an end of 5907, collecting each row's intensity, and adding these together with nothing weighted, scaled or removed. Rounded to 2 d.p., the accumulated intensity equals 13.67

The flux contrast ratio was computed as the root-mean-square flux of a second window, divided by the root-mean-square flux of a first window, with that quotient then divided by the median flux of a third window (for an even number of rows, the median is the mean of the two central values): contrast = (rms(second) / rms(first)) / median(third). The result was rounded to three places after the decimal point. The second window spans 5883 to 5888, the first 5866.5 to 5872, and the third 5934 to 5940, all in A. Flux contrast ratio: 0.149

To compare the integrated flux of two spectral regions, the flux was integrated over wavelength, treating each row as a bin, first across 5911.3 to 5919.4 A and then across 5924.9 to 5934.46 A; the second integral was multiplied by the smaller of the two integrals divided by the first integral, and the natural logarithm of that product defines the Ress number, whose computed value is 4.18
